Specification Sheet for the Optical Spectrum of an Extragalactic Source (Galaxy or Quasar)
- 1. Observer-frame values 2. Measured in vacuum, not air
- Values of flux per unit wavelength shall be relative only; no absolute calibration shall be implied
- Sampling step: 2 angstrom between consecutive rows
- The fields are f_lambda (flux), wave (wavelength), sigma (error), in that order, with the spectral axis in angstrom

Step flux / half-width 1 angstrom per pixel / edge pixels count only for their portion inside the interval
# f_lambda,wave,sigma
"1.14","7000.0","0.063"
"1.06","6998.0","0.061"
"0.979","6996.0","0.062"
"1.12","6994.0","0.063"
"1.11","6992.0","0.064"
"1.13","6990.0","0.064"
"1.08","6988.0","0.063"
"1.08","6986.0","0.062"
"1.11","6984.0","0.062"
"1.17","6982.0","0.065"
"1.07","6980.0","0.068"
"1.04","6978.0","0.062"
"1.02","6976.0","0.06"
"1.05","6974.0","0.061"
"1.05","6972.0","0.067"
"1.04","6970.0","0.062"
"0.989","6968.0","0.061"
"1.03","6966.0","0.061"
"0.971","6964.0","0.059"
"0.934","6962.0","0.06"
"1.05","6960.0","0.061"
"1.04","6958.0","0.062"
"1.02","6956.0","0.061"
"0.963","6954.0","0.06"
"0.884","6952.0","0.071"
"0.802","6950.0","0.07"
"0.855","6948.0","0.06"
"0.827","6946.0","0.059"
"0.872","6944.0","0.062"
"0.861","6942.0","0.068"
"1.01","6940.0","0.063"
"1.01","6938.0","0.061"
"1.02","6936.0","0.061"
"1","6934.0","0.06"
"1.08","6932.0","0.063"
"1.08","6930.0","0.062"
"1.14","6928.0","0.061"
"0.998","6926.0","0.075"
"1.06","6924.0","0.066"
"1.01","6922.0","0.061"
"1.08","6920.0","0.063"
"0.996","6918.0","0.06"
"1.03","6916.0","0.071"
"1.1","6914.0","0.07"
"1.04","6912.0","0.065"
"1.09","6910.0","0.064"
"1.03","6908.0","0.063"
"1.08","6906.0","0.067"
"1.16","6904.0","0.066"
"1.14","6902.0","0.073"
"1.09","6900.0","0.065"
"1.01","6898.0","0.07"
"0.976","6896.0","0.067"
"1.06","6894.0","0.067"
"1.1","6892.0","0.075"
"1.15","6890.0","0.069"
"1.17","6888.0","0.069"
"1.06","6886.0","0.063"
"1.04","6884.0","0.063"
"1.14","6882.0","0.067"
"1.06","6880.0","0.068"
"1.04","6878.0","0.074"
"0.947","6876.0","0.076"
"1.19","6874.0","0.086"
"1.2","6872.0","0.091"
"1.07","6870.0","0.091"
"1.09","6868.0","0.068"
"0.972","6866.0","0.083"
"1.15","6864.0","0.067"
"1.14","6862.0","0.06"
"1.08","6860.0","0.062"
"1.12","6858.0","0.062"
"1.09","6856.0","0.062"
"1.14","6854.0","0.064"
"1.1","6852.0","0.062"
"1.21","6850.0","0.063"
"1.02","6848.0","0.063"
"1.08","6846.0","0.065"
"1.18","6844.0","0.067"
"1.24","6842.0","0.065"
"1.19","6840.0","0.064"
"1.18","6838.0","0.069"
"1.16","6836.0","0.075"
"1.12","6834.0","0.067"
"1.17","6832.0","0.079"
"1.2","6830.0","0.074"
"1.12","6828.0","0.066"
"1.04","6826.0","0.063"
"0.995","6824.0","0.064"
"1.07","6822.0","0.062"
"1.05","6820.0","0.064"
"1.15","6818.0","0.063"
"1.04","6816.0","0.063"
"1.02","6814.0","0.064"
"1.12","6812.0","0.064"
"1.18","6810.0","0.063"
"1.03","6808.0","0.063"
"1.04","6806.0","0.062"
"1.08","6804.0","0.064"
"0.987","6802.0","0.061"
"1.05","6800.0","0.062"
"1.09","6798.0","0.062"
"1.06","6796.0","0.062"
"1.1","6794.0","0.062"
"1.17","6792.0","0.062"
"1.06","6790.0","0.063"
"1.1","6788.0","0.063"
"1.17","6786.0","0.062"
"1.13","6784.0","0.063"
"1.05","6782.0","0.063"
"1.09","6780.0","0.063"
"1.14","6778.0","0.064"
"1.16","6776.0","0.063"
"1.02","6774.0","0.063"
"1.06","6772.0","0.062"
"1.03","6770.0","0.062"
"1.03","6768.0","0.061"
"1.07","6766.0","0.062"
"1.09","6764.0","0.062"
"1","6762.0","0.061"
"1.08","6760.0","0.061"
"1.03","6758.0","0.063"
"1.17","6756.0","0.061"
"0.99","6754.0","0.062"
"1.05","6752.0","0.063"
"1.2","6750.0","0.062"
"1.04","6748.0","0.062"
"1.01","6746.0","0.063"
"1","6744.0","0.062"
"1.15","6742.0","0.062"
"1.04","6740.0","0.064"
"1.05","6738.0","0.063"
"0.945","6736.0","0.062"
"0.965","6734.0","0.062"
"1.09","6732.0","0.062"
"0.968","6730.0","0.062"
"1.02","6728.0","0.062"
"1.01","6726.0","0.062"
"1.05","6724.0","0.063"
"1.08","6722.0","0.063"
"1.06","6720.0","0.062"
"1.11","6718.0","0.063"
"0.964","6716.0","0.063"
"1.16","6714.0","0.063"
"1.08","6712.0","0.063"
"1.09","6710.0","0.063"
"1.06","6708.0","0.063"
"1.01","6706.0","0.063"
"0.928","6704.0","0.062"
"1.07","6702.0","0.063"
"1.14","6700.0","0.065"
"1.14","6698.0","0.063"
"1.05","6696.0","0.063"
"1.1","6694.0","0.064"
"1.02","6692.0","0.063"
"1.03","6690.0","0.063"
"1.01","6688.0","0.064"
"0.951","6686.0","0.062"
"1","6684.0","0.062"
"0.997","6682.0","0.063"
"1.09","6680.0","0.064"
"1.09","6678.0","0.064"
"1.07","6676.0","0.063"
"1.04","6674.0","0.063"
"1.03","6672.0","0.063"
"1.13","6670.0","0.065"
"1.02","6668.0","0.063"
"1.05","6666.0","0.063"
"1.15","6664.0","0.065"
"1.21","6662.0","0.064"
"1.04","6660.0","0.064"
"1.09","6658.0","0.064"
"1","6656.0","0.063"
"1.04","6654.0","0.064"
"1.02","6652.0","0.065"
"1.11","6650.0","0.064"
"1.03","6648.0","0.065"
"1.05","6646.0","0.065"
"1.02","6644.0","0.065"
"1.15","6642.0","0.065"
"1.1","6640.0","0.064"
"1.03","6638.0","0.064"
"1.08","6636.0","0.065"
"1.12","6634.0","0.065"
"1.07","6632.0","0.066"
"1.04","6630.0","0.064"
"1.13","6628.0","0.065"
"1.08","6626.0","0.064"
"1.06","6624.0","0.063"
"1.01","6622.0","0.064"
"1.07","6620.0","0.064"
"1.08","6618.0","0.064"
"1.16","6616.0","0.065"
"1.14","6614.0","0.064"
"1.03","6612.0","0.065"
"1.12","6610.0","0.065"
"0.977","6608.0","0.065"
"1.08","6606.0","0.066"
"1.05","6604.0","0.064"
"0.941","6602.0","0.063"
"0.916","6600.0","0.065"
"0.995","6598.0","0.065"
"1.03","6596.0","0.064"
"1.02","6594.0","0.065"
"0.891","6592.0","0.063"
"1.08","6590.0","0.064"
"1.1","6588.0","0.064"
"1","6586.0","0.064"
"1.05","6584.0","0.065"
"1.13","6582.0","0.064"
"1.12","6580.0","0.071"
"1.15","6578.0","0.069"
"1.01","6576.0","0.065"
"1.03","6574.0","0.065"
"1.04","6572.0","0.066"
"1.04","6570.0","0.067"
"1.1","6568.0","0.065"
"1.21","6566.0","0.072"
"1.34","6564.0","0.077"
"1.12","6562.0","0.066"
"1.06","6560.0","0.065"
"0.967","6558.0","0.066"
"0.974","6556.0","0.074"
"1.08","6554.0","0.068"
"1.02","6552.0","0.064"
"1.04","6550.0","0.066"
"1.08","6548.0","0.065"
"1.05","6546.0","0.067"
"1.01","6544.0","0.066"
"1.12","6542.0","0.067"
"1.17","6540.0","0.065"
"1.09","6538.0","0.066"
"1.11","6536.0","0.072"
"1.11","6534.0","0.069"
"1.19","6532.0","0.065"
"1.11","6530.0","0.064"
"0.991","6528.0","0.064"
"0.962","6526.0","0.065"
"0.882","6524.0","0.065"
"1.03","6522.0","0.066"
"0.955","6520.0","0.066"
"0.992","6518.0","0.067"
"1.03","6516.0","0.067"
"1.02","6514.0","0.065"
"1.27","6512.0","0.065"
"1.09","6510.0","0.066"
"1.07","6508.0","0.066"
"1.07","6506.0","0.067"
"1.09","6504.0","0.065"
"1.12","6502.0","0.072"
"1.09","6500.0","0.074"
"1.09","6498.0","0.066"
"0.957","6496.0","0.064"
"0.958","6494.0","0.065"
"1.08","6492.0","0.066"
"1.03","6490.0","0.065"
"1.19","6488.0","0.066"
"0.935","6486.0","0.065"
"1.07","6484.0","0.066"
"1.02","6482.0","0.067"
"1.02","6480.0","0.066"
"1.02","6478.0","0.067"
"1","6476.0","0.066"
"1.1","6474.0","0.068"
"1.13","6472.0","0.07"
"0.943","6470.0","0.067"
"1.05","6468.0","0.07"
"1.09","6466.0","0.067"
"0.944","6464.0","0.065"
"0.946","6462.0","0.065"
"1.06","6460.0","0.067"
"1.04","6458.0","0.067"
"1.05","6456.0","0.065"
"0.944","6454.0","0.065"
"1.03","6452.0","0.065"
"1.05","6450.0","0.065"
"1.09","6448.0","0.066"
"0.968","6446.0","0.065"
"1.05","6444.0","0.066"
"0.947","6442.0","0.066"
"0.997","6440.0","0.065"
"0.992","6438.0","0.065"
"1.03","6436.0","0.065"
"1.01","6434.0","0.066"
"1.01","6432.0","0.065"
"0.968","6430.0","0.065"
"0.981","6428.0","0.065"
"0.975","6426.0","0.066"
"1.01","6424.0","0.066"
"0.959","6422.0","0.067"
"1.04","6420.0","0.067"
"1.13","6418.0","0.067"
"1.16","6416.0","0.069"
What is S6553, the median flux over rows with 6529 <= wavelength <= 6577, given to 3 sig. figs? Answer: 1.08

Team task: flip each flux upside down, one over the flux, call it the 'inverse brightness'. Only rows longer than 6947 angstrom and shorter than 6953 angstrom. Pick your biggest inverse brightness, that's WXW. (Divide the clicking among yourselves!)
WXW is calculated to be 1.25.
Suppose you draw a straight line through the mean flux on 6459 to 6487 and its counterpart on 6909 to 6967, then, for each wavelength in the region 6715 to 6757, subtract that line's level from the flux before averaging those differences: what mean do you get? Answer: 0.038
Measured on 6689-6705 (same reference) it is 0.050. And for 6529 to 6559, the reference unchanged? 0.056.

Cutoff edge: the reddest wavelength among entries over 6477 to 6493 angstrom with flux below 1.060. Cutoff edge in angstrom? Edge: 6490.0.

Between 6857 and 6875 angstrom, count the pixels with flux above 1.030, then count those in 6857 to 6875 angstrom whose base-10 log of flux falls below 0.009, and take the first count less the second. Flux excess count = 7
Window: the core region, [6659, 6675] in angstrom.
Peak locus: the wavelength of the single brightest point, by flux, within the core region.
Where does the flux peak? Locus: 6662.0 angstrom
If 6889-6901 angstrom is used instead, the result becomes 6890.0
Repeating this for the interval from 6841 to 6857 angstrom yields 6842.0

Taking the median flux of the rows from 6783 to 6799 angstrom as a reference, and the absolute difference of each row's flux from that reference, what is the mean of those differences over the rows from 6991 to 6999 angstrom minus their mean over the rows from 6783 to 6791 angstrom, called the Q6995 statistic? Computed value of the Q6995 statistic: 0.013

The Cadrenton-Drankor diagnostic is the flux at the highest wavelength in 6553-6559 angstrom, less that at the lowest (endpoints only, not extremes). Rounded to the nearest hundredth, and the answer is -0.11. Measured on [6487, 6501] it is -0.10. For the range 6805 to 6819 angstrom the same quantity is 0.11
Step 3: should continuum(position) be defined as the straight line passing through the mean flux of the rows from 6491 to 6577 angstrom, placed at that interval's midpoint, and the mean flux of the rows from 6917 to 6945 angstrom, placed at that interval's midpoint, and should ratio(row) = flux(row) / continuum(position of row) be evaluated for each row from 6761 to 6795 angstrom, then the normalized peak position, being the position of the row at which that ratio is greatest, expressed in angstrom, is 6792.0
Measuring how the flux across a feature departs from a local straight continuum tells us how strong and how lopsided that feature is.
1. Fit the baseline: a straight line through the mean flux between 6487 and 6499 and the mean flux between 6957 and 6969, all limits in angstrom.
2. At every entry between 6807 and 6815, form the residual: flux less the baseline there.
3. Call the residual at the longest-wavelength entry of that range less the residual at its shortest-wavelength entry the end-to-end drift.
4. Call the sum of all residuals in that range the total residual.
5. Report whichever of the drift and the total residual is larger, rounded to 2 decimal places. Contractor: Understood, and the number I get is 0.28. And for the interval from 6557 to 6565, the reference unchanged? 0.37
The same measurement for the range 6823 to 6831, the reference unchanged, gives 0.29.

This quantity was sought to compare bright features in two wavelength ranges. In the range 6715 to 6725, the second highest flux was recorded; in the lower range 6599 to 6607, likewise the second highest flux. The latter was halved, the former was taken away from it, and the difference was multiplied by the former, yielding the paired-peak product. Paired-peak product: -0.60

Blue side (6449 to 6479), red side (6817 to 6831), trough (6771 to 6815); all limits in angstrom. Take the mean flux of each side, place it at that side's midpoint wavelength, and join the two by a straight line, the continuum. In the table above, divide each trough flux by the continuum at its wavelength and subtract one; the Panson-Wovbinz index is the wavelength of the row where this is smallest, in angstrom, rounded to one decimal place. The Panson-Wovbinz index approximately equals 6802.0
